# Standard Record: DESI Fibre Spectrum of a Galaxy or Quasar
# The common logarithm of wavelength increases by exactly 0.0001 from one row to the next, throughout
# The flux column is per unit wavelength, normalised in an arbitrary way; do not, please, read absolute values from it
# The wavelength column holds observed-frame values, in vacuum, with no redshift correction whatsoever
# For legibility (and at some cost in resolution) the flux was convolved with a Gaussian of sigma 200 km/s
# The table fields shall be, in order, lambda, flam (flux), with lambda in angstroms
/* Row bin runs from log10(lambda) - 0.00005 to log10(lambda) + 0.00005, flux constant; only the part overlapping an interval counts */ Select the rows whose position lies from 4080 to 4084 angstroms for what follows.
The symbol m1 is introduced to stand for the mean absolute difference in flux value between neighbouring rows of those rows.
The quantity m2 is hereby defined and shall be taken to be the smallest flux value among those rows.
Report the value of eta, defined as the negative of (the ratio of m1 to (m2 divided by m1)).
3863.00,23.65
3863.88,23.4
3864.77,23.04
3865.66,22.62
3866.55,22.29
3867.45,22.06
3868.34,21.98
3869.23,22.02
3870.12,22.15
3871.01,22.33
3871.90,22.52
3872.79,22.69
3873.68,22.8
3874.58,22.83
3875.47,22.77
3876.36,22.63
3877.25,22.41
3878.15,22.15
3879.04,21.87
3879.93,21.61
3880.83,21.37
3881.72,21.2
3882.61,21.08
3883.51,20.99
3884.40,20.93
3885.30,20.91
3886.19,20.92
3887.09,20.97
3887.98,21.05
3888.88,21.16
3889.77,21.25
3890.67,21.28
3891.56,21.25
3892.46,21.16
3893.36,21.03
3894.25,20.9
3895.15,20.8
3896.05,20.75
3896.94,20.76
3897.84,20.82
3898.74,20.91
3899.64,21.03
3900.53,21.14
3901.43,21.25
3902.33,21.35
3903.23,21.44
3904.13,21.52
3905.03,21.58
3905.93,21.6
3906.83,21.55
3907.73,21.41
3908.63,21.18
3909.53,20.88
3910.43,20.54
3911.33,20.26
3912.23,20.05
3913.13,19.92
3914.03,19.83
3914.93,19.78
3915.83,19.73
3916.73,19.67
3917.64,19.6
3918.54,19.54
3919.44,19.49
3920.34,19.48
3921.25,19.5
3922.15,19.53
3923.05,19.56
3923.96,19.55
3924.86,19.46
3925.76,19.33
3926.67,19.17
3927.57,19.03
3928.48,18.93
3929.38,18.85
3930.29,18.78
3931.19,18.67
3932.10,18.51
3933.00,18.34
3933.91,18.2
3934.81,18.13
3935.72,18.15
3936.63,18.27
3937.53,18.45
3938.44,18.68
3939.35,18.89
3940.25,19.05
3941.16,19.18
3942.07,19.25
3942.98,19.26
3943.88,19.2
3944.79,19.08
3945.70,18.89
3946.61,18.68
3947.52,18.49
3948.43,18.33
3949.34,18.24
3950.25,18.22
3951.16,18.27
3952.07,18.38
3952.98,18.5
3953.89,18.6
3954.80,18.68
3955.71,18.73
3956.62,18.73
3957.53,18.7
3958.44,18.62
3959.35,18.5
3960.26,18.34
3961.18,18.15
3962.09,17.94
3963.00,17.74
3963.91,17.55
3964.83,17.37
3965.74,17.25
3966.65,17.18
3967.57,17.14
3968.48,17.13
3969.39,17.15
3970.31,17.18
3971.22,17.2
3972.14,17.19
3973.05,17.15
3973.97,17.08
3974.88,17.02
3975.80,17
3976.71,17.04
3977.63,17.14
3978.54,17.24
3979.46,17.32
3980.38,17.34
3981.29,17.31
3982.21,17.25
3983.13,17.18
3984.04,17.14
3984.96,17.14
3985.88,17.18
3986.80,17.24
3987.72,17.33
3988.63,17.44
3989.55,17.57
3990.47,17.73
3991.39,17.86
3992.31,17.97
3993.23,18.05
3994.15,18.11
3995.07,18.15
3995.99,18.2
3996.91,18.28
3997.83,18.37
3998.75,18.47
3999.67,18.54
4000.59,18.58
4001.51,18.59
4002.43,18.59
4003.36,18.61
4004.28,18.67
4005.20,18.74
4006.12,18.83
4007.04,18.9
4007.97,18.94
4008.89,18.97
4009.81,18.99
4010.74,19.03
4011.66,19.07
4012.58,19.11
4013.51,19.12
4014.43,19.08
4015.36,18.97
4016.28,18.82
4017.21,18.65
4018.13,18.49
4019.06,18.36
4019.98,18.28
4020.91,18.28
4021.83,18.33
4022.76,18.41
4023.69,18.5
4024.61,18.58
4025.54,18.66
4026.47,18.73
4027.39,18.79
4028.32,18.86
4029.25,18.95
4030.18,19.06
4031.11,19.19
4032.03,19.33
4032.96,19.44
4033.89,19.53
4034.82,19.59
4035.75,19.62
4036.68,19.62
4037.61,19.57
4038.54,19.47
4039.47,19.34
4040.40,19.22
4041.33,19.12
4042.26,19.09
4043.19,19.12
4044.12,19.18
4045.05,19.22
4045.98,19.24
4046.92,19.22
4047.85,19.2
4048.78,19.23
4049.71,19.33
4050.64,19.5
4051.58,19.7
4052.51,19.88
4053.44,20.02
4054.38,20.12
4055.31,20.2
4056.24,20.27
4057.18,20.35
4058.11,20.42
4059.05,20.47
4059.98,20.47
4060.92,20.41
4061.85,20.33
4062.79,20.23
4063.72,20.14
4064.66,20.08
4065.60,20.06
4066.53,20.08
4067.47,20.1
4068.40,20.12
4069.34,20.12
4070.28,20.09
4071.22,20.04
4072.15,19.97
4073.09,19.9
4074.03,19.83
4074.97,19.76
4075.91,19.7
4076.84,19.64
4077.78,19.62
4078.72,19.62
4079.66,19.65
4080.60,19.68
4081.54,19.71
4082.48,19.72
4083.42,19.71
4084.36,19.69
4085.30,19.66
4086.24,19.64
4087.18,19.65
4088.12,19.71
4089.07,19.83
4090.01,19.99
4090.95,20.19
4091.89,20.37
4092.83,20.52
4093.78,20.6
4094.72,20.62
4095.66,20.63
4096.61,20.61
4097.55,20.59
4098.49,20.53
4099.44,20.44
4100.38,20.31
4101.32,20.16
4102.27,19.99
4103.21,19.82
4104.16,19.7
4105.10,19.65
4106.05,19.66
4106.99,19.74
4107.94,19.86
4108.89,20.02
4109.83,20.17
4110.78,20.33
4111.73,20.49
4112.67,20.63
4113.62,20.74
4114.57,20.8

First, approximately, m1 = 0.017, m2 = 19.68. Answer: 0.0000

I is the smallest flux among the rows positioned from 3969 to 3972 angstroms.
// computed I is 17.15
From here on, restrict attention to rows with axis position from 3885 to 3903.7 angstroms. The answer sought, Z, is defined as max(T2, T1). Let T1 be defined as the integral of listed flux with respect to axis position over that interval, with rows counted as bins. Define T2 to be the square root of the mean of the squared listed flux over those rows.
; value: 394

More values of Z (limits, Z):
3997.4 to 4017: 369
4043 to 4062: 376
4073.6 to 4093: 384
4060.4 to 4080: 392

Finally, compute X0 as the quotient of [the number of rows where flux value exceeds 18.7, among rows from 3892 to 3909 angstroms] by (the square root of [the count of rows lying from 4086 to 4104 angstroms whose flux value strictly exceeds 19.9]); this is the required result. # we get 5.1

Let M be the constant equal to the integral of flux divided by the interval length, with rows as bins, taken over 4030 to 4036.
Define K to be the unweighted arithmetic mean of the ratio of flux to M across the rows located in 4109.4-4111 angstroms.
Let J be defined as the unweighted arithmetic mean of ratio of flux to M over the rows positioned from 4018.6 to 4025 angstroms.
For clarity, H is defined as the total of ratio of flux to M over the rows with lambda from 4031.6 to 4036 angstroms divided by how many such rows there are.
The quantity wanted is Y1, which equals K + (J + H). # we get 3.00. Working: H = 1.00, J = 0.948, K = 1.04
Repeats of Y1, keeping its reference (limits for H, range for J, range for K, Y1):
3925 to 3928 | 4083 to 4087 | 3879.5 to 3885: 3.09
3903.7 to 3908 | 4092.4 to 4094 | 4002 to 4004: 3.13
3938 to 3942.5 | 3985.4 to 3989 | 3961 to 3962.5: 2.80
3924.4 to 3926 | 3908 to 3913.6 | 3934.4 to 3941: 3.01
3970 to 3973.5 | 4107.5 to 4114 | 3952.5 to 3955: 2.89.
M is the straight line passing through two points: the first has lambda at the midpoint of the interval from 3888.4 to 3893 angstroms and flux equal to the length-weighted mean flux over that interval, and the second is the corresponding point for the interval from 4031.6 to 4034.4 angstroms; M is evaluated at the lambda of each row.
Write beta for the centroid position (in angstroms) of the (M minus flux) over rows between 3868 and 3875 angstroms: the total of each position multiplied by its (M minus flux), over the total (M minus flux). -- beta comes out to 3872.2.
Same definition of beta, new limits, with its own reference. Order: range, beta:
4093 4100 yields 4096.6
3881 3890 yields 3885.0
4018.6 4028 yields 4022.7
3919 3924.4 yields 3921.6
